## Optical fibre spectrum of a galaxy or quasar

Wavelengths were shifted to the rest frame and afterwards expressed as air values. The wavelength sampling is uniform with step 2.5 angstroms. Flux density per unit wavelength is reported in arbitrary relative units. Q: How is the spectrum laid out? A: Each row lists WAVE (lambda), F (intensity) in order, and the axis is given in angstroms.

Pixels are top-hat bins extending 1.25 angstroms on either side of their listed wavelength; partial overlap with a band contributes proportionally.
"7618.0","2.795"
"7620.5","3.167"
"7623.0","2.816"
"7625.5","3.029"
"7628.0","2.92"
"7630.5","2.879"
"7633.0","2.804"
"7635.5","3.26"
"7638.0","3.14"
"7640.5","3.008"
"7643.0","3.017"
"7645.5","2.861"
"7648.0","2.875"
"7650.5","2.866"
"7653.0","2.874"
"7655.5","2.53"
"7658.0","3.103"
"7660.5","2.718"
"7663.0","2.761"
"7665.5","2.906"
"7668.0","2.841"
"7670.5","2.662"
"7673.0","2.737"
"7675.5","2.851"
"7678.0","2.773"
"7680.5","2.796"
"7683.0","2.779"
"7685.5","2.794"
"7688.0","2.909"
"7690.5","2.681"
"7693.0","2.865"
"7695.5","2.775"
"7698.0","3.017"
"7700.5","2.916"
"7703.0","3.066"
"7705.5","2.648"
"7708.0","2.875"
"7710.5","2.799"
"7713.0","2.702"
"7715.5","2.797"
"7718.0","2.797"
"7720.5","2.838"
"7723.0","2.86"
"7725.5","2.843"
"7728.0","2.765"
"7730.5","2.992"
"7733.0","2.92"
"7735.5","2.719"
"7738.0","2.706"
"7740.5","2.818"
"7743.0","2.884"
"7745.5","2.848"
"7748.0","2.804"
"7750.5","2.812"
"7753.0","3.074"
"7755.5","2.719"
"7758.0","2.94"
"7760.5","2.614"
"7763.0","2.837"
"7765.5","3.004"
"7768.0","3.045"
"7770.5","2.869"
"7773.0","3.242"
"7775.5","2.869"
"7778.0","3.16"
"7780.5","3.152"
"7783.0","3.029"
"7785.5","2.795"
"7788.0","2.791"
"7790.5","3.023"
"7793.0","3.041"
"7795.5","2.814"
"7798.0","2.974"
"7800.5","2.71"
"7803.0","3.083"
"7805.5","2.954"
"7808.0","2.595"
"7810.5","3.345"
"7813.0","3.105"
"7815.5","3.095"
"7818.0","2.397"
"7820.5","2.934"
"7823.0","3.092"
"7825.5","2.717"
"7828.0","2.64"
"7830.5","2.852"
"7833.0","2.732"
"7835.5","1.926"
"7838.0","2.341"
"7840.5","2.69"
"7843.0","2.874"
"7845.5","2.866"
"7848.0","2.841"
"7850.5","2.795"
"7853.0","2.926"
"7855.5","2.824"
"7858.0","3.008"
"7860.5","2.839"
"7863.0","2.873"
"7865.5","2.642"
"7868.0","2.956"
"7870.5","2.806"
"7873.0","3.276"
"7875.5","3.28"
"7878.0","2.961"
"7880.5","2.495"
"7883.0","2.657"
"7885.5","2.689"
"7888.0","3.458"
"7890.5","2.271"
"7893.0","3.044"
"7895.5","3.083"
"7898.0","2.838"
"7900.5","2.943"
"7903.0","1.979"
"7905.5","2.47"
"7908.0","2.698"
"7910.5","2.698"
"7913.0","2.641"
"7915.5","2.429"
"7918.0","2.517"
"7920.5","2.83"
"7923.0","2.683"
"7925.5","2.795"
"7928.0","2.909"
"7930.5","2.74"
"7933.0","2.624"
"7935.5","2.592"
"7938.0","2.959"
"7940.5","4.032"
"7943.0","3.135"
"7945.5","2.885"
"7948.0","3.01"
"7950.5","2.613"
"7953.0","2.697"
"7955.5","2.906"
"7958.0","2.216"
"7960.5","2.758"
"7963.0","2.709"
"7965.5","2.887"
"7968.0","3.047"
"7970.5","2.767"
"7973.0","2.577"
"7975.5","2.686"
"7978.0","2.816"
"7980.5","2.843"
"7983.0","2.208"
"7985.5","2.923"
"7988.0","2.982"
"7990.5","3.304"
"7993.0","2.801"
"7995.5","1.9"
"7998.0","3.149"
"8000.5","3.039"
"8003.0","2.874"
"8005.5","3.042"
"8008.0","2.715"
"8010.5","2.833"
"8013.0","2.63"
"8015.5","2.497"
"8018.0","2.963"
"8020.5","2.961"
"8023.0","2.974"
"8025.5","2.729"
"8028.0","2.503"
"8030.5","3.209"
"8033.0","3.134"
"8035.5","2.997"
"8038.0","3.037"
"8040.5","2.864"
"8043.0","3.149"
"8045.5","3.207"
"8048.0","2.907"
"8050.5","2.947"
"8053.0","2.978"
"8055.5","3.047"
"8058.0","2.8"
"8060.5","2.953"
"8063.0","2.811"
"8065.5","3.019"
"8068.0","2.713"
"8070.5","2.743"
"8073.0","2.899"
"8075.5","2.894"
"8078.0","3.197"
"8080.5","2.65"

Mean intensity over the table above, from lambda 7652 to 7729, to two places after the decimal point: 2.82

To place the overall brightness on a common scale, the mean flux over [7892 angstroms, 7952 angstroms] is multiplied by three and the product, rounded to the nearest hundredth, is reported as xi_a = 8.39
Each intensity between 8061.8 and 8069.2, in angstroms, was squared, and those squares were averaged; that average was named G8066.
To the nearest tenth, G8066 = 8.1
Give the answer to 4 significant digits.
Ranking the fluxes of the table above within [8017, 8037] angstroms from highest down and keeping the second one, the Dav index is 3.134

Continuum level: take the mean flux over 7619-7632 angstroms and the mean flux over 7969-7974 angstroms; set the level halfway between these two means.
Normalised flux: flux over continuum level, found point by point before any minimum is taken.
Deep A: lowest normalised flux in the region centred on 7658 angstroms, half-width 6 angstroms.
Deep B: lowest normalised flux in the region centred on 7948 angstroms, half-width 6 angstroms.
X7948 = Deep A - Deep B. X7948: -0.029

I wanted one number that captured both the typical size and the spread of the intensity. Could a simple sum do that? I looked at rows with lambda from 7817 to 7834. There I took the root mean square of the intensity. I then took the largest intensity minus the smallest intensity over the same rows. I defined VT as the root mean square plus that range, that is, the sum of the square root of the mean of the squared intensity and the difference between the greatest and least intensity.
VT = 3.47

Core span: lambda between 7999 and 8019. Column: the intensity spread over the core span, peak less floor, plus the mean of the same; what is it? 3.37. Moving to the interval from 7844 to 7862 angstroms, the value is 3.08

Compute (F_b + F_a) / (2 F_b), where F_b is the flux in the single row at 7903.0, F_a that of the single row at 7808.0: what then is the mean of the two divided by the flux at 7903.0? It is 1.16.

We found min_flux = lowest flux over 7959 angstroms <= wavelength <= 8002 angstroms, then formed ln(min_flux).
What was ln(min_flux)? 0.64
